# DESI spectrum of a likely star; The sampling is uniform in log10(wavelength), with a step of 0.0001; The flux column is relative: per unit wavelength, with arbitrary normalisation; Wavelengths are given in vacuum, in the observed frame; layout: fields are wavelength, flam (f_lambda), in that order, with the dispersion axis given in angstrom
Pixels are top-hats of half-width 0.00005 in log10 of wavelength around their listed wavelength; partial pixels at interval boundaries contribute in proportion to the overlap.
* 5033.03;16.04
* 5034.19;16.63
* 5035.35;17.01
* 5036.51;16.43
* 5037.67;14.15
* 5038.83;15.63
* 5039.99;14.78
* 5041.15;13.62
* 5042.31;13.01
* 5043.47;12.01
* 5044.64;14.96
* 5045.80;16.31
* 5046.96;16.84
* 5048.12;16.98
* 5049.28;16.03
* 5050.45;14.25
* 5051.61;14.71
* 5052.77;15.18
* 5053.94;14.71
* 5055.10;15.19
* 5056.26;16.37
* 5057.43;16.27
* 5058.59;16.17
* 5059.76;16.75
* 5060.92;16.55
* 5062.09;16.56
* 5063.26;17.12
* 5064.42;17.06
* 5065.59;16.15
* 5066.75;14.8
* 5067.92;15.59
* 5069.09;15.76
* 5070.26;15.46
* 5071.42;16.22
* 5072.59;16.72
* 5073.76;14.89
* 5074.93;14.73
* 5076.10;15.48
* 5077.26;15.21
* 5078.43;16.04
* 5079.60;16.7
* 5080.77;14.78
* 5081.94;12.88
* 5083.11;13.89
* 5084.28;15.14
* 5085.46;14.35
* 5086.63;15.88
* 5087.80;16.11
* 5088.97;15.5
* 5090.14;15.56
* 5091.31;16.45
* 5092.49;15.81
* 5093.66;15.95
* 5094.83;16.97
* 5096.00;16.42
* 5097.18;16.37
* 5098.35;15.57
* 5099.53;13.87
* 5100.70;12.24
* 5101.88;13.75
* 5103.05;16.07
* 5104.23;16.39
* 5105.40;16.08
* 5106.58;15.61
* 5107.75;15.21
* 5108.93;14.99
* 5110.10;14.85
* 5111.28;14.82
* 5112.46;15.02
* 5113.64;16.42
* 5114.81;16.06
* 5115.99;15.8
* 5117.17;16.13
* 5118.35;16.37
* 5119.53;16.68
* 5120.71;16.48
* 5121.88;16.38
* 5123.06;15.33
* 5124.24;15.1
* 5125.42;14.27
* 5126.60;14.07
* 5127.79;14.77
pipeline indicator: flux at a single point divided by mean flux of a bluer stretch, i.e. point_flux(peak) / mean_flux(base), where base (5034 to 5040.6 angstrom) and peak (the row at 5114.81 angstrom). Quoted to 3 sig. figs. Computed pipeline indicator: 1.02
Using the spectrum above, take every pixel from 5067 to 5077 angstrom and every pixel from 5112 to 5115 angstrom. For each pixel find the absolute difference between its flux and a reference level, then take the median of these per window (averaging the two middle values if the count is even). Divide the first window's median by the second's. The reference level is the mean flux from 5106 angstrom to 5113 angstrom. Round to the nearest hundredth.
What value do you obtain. 0.46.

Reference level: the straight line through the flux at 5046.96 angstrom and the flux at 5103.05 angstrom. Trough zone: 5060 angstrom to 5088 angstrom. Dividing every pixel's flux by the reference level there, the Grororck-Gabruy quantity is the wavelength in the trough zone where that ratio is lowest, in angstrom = 5081.94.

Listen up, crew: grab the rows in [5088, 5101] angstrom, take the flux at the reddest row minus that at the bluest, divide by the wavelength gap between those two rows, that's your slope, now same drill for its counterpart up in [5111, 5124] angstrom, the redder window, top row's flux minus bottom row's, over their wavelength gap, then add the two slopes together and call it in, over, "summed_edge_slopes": -0.23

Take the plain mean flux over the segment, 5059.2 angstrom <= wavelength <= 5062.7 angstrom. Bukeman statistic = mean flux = 16.6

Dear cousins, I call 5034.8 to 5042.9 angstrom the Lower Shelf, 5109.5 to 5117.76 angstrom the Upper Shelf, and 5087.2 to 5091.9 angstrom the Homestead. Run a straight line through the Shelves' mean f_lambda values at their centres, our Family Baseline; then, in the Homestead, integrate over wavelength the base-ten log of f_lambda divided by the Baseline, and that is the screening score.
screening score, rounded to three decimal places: 0.068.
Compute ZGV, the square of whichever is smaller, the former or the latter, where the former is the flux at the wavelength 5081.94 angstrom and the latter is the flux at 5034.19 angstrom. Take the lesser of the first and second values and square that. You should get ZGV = 166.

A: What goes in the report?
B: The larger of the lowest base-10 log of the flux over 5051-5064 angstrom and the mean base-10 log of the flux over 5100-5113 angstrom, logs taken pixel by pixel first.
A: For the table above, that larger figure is 1.17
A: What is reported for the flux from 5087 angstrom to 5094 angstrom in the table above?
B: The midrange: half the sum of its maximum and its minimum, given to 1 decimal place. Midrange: 16.0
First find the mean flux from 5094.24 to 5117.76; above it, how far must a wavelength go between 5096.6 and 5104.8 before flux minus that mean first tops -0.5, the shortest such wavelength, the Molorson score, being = 5097.18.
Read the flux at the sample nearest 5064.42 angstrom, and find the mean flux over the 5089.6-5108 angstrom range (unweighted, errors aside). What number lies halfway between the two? 16.3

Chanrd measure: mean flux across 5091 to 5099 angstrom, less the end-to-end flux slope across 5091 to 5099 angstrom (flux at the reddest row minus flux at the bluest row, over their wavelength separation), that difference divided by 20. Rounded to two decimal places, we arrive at 0.82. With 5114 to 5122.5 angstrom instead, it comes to 0.81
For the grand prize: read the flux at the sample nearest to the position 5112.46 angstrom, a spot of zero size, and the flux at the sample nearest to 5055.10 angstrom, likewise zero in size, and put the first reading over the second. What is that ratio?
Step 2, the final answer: 0.99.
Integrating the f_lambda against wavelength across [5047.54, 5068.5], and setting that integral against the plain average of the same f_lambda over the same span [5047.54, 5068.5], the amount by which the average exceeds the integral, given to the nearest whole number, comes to -318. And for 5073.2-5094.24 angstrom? -307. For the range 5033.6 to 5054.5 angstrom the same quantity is -302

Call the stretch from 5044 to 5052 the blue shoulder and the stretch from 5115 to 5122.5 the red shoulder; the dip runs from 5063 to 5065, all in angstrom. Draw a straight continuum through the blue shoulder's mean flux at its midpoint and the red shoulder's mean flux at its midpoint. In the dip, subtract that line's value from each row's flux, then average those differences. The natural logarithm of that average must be 0.2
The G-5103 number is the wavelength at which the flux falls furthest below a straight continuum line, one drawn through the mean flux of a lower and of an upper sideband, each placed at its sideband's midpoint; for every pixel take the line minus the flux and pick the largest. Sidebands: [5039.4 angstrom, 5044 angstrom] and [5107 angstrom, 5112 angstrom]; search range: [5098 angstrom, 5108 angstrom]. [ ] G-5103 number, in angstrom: 5100.70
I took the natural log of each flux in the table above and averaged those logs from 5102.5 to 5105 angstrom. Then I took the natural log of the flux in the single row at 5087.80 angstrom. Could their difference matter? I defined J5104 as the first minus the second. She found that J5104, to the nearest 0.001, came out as 0.007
